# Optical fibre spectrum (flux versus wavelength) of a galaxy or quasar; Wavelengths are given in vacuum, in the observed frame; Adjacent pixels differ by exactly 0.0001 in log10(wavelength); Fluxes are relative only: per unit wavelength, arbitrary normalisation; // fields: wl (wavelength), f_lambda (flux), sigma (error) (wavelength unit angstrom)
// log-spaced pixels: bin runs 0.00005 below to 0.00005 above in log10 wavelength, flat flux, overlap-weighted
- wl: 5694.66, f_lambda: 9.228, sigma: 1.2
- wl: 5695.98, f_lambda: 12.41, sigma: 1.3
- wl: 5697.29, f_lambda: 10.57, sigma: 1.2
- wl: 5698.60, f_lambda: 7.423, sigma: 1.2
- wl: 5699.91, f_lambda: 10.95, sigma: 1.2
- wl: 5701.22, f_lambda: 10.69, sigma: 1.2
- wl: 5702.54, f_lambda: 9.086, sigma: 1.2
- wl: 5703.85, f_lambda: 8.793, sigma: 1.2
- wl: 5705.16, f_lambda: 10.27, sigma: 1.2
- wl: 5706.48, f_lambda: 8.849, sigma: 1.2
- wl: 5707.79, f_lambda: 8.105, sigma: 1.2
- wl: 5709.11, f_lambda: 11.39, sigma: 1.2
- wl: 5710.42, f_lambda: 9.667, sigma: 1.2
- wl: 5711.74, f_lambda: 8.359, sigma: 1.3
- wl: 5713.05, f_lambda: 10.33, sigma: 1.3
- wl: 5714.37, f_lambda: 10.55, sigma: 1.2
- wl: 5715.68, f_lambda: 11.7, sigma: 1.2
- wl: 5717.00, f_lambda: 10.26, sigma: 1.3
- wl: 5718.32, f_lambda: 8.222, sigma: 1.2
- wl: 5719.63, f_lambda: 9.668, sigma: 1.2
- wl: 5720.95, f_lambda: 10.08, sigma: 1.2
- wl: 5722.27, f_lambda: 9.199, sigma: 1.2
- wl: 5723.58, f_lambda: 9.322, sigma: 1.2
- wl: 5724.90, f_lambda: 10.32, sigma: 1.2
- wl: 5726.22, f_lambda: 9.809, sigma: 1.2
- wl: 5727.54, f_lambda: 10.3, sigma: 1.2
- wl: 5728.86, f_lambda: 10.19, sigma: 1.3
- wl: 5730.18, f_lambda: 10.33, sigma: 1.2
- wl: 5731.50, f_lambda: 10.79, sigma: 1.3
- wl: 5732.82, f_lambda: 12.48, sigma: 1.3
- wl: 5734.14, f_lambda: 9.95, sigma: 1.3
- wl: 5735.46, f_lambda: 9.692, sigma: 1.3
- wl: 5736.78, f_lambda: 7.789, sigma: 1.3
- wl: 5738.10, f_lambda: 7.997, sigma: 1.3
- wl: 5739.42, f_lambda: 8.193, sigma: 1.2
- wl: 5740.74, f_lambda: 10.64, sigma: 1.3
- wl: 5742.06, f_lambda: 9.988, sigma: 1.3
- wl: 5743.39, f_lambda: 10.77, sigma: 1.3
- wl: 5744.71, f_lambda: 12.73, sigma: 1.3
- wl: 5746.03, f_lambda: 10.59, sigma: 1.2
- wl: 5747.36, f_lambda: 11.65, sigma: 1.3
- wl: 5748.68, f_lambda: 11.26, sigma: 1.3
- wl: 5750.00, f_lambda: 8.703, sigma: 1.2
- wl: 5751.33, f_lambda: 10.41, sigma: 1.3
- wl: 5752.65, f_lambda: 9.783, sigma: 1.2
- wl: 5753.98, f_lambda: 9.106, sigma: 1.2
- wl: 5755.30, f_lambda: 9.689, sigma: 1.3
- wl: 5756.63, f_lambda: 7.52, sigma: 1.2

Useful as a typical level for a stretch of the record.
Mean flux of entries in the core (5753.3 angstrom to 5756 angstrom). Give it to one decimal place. 9.4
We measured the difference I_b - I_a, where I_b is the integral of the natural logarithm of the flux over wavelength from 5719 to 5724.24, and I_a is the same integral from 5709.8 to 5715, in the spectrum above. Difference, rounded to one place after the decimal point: 0.0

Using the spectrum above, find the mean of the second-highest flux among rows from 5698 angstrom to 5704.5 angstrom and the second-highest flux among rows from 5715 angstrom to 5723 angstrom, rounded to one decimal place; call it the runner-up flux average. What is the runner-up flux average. 10.5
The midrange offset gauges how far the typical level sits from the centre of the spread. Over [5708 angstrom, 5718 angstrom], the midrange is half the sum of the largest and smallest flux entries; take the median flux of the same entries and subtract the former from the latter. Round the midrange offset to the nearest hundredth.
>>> 0.30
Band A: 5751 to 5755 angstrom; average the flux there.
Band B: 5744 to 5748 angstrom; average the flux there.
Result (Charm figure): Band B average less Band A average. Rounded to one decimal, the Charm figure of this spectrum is 1.9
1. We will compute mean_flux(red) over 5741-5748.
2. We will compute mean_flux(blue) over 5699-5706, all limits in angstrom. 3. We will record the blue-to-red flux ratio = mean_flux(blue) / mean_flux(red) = 0.89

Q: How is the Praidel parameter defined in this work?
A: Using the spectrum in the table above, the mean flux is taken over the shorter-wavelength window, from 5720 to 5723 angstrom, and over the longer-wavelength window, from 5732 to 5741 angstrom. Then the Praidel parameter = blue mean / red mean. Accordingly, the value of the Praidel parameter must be 1.01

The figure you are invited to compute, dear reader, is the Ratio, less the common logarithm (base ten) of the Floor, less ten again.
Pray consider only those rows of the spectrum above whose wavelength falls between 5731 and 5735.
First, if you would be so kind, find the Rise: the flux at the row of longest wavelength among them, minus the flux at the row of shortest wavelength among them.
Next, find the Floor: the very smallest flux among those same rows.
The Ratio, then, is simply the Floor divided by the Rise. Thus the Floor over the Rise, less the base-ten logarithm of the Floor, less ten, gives -23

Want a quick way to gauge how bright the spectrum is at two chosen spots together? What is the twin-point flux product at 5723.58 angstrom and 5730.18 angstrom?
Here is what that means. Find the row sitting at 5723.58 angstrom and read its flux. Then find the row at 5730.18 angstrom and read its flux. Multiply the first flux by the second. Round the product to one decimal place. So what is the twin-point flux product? 96.3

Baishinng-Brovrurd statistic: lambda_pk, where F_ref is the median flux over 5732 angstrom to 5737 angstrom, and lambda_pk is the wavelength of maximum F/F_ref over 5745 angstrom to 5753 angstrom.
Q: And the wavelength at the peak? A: 5747.36 angstrom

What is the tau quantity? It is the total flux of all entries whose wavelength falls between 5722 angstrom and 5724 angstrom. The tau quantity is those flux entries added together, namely 19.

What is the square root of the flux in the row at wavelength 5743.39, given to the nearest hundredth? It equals 3.28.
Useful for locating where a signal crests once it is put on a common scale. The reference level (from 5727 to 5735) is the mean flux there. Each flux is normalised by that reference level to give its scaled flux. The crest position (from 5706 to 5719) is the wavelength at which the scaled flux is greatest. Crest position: 5715.68 angstrom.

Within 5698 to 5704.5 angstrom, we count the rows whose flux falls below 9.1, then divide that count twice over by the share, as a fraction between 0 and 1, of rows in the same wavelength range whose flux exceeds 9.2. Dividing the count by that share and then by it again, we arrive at 19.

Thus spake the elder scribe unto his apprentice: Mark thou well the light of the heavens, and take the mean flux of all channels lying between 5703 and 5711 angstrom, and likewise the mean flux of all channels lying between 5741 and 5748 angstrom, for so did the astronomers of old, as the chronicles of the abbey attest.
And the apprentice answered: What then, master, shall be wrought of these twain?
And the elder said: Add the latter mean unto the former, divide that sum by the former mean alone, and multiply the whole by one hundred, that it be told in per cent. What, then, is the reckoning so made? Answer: 217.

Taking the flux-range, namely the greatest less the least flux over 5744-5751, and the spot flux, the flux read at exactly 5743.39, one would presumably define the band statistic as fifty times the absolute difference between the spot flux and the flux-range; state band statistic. 337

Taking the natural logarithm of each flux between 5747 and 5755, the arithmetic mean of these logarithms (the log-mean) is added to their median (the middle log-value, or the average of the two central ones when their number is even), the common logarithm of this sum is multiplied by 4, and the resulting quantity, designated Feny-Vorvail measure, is 2.66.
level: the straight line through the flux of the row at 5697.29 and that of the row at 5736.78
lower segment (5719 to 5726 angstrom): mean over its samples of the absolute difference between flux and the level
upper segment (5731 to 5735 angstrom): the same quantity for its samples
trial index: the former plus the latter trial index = 3.9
